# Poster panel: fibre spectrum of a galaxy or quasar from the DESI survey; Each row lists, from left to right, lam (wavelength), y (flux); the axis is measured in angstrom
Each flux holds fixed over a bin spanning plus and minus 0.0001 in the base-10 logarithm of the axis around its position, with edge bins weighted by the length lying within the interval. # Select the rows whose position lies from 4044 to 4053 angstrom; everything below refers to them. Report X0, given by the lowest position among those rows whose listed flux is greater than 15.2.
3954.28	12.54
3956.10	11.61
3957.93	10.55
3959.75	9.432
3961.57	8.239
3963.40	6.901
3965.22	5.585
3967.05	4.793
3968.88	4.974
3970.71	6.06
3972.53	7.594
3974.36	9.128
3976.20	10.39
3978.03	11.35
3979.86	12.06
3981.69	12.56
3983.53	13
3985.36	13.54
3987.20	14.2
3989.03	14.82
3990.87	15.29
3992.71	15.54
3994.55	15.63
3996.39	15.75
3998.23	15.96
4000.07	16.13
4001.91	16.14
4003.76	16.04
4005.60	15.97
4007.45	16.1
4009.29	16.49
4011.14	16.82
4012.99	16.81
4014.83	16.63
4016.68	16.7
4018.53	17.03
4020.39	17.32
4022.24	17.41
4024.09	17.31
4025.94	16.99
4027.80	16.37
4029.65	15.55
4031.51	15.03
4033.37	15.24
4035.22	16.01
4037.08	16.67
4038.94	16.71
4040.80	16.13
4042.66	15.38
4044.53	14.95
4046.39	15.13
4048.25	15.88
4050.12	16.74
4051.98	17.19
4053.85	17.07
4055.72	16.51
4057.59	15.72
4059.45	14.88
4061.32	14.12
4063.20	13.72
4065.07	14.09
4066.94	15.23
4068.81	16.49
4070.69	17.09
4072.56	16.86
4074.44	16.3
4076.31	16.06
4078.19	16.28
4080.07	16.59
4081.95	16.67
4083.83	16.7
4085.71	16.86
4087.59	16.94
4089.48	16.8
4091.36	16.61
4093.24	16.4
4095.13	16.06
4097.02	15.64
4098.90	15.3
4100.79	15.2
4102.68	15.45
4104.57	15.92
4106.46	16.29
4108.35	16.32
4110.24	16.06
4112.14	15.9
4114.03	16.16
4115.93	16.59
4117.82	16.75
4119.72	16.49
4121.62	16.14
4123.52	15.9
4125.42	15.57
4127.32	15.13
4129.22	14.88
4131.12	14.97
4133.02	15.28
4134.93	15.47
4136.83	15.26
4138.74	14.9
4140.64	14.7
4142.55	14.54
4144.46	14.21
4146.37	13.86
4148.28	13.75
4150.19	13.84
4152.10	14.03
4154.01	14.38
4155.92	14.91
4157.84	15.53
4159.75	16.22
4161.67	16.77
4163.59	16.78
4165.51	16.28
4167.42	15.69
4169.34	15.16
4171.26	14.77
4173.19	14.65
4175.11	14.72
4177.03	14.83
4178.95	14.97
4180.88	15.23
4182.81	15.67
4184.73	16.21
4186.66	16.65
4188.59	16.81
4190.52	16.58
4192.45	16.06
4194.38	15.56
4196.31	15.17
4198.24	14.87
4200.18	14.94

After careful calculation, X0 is 4048.25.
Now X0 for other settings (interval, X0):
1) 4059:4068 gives 4066.94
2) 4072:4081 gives 4072.56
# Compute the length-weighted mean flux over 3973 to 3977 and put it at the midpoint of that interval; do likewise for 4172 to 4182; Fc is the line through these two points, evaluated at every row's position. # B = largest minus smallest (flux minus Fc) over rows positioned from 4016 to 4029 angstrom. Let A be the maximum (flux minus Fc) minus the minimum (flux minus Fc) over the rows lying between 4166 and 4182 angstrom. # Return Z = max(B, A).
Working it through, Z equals 1.2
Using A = 1.2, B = 1.2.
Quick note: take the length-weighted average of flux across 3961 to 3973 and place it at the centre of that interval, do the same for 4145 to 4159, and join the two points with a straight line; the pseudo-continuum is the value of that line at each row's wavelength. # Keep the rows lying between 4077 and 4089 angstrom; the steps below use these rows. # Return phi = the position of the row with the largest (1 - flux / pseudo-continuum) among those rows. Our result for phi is 4078.19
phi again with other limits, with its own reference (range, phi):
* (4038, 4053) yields 4044.53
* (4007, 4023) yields 4016.68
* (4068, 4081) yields 4076.31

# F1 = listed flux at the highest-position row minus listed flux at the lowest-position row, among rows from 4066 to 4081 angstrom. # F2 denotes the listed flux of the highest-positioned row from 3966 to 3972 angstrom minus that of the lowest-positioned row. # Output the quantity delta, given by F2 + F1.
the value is 3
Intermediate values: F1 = 1.4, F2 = 1.3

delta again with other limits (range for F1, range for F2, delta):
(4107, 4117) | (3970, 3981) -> 6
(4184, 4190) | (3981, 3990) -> 3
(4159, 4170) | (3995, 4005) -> -1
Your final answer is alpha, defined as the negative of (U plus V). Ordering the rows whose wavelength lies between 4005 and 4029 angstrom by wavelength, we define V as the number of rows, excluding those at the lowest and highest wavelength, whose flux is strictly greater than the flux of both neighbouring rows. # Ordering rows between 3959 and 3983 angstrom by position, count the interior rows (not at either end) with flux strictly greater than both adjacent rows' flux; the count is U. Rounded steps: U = 0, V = 2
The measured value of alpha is -2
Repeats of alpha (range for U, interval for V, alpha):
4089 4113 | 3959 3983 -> -1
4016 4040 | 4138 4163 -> -1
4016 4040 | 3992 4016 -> -3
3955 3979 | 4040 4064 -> -1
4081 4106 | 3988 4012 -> -2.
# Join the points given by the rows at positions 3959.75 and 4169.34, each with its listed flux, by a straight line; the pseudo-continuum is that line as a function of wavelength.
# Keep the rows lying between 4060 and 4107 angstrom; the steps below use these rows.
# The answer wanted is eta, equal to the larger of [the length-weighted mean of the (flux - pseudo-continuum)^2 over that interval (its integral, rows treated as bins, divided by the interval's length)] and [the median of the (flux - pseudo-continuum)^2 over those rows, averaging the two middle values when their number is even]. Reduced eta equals 12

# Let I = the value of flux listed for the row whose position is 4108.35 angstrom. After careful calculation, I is 16.32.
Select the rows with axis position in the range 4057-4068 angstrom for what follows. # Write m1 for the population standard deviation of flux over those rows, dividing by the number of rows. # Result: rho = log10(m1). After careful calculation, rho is -0.15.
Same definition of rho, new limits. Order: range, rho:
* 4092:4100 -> -0.38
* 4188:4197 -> -0.21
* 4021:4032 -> -0.05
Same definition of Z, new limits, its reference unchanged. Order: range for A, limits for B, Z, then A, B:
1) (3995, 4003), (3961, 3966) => 2.8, 0.3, 2.8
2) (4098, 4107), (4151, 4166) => 2.5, 0.9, 2.5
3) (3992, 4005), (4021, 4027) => 0.5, 0.4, 0.5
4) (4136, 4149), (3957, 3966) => 5.2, 1.8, 5.2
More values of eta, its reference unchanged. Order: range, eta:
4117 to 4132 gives 4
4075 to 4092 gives 15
